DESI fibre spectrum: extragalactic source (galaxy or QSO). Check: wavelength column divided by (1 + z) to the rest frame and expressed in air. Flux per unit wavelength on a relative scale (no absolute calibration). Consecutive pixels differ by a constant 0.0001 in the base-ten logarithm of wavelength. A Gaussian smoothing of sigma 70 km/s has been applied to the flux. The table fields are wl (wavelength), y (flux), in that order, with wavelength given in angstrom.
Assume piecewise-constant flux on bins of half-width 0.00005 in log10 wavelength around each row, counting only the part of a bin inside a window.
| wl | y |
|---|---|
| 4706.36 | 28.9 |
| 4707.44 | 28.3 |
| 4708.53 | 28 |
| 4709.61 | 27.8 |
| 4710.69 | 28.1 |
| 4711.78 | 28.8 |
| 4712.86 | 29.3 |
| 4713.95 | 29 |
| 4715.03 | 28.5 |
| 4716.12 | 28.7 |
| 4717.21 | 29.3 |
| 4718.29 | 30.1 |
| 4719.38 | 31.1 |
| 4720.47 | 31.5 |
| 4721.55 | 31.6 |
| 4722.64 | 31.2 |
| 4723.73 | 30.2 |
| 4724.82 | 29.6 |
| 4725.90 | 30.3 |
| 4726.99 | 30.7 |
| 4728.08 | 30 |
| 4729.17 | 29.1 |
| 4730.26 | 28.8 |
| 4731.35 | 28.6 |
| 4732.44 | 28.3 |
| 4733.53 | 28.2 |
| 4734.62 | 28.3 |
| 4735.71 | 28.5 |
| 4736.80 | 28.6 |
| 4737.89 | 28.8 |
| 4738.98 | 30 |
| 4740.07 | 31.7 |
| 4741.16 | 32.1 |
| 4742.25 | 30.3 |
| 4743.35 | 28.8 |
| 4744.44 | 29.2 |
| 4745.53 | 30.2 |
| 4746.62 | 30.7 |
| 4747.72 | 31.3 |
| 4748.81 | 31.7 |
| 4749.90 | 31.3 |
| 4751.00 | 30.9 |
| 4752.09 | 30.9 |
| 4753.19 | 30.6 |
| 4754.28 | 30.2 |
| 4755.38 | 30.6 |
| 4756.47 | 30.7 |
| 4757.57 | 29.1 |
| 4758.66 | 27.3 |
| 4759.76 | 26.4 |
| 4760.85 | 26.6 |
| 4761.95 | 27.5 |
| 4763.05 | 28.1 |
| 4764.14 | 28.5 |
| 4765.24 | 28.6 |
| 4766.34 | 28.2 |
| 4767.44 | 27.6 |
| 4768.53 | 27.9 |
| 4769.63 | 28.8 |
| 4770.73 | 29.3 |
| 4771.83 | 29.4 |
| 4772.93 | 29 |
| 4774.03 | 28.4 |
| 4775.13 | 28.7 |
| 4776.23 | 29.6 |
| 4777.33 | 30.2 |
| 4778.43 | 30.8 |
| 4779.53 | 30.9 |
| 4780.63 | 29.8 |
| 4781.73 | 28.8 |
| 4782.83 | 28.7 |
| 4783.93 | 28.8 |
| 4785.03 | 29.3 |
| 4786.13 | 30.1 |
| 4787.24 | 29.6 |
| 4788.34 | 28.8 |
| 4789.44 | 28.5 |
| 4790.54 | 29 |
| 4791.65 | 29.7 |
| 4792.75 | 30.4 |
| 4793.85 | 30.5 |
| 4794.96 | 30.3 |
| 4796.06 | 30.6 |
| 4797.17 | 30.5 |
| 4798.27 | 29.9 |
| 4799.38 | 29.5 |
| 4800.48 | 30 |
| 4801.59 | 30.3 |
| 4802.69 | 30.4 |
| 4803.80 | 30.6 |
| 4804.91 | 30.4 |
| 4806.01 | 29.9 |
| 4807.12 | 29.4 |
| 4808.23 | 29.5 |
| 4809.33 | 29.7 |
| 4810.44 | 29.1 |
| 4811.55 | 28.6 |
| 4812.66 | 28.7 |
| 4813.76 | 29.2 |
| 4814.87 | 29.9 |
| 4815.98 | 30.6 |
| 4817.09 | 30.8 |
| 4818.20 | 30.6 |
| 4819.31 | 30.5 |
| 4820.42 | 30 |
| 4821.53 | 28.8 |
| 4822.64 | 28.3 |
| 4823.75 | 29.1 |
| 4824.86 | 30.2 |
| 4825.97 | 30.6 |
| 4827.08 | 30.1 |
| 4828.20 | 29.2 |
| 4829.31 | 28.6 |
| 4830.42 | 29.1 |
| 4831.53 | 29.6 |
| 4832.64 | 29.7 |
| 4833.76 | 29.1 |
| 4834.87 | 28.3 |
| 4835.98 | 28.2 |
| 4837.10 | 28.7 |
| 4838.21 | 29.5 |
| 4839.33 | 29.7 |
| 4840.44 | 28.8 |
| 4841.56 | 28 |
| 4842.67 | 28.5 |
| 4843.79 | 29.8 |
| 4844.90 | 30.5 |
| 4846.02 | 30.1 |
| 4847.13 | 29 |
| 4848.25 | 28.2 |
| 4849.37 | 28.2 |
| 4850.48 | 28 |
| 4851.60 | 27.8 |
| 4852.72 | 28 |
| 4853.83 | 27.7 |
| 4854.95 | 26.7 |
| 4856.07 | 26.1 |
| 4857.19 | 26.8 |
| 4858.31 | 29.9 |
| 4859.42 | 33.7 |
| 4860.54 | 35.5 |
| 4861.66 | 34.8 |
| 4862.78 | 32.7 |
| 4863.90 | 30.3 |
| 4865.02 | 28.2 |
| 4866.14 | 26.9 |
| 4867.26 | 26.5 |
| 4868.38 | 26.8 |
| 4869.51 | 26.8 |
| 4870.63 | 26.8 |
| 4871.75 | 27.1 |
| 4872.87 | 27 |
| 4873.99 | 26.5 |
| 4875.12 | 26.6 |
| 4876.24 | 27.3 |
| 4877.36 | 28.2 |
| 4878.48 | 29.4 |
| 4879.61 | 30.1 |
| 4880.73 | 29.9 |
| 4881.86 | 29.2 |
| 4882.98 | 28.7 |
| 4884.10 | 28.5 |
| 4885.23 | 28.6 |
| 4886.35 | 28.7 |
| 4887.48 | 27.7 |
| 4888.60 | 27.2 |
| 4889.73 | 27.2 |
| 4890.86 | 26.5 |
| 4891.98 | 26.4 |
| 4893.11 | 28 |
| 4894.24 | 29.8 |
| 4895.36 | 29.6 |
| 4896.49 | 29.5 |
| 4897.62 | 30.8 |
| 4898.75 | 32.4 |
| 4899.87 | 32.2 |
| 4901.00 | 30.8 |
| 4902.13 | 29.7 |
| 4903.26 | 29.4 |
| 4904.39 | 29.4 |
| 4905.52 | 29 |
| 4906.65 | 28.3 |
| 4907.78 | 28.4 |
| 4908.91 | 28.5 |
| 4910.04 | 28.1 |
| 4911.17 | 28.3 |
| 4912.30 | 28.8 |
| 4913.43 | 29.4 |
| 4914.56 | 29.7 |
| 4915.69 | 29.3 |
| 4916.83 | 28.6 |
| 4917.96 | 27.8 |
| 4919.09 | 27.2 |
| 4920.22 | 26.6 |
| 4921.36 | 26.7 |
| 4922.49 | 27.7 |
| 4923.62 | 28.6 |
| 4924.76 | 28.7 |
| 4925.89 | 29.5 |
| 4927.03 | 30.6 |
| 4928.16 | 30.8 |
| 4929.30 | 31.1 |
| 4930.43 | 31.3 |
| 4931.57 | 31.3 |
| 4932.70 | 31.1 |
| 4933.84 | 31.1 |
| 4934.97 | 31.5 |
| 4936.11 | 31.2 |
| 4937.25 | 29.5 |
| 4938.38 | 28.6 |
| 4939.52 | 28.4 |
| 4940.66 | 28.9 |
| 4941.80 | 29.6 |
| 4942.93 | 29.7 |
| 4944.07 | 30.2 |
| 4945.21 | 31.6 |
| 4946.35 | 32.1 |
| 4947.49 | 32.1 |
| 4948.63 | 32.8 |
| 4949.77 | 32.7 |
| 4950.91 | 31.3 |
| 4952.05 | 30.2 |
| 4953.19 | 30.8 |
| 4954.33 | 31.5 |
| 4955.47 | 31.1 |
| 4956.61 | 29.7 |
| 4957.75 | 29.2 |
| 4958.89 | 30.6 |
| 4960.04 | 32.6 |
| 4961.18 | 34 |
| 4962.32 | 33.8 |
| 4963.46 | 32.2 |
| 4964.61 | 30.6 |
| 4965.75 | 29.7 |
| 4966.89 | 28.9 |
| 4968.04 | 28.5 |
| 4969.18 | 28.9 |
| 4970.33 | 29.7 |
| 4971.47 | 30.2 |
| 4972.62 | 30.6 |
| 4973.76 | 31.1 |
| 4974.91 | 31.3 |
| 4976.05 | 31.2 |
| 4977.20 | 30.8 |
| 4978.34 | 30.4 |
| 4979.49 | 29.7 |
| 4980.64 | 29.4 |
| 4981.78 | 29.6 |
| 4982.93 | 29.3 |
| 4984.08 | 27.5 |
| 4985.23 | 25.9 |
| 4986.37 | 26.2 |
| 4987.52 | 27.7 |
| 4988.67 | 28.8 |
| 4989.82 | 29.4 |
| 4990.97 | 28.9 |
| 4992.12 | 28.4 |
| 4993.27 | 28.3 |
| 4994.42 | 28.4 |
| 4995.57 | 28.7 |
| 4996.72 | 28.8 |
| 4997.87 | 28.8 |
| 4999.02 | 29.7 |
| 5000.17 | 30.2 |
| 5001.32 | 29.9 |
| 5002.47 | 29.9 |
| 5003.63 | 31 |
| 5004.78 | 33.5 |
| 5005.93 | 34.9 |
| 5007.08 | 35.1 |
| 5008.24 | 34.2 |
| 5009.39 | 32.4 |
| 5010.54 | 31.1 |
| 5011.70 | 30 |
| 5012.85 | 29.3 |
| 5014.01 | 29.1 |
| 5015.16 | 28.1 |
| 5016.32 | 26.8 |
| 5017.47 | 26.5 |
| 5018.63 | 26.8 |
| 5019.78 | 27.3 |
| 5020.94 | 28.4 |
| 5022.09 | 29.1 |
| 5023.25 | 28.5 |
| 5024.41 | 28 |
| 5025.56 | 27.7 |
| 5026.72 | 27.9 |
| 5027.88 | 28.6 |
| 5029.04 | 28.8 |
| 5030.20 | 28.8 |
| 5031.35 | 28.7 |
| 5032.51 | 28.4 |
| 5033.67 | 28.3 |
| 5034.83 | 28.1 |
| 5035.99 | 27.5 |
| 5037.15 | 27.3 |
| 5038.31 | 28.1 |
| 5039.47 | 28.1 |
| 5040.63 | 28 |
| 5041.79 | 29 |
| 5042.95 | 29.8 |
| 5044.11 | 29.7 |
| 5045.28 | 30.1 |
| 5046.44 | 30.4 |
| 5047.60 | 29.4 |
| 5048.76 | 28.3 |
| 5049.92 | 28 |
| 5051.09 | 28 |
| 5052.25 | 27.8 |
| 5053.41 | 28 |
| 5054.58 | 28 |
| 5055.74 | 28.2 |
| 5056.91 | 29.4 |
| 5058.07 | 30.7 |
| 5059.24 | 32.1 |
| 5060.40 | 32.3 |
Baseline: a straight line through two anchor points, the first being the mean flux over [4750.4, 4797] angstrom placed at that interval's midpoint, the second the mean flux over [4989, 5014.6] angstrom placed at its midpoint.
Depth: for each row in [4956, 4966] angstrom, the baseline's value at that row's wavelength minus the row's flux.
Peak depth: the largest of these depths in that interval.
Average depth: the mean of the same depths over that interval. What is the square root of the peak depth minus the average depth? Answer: 1.5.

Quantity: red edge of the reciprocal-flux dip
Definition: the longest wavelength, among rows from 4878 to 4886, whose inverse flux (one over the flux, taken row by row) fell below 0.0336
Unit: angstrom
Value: 4880.73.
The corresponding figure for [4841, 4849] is 4846.02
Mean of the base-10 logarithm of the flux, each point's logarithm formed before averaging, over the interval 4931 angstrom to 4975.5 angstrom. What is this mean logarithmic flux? 1.49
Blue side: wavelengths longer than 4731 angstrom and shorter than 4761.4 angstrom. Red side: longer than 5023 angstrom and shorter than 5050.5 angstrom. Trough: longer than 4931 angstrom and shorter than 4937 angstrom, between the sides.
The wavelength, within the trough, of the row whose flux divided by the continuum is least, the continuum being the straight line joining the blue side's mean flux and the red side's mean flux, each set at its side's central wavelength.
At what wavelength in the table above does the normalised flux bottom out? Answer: 4932.70 angstrom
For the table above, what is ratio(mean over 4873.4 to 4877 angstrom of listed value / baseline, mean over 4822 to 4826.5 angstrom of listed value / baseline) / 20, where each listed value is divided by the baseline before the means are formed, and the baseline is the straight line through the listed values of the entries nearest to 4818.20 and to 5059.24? 0.045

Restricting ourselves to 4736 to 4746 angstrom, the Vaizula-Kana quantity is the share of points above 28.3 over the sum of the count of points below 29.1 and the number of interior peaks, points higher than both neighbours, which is 0.25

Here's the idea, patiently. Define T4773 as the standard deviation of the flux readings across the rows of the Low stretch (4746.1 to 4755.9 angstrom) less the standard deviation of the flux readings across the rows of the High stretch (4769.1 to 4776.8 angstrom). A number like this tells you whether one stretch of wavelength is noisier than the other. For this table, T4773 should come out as 0.0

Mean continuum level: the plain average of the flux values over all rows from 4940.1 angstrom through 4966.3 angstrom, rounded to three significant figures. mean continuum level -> 31.2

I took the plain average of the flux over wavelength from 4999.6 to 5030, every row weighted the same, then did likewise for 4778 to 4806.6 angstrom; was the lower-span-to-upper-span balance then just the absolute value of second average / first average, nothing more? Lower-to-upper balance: 1.00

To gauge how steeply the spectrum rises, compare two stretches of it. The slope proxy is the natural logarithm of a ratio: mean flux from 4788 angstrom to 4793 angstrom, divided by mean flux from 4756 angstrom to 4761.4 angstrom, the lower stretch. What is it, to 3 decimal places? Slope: 0.044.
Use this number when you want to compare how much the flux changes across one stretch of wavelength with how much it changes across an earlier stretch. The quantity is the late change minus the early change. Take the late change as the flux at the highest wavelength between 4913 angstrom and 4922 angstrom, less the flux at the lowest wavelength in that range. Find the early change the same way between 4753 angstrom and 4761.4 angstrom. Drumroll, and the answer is 1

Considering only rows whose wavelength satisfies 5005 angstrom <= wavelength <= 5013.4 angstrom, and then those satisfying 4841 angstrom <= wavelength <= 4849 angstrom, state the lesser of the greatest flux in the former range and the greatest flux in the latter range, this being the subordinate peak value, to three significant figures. 30.5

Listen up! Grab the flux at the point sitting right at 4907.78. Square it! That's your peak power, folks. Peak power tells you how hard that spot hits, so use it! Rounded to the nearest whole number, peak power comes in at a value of 807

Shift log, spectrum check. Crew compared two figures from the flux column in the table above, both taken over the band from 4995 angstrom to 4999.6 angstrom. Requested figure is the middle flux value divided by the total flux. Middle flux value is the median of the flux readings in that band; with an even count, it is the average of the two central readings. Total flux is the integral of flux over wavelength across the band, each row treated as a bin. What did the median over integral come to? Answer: 0.216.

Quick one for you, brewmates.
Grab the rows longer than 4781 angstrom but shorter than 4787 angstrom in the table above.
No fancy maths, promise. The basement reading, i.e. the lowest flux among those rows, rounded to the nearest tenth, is 28.7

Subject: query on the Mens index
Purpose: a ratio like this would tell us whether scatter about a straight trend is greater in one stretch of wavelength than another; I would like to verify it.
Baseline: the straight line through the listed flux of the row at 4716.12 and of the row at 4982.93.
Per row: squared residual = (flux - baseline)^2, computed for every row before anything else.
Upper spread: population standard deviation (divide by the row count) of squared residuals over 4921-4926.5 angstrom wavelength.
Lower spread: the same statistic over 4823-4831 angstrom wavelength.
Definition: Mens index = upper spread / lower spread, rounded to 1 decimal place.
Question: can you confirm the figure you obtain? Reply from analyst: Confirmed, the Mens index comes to 2.3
